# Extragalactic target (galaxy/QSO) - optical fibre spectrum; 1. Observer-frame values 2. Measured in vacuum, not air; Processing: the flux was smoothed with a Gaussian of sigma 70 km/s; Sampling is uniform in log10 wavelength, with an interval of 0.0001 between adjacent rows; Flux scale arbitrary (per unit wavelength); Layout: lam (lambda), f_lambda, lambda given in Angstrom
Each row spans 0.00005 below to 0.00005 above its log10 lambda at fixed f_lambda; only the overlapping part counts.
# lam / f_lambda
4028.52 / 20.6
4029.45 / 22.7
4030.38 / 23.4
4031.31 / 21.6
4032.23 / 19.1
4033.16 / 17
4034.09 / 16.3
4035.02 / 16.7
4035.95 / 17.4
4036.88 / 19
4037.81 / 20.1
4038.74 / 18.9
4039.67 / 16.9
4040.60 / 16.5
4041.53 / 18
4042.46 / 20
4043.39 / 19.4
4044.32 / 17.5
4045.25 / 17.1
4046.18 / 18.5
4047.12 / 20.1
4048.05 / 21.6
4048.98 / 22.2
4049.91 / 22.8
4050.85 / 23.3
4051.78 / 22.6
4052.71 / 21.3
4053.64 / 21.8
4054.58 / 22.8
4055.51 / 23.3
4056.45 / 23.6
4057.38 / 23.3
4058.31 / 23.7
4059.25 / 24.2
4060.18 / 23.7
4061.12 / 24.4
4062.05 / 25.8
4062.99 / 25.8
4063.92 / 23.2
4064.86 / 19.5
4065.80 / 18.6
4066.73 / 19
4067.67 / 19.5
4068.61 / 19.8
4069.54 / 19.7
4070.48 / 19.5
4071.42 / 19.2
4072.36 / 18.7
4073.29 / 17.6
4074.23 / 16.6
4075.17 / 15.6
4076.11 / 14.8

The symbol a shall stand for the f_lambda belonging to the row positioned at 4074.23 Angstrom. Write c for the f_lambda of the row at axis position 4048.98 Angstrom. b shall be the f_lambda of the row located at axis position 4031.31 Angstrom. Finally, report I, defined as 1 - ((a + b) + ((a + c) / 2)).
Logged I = -57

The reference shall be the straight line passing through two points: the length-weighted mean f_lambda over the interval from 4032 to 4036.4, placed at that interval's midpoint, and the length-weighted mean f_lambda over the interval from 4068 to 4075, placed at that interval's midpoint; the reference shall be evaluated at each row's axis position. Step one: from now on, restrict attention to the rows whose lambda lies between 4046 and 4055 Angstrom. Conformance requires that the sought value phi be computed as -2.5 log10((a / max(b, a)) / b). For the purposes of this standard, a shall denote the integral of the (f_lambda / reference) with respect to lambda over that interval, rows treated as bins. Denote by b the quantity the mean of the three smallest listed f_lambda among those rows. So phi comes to 3.90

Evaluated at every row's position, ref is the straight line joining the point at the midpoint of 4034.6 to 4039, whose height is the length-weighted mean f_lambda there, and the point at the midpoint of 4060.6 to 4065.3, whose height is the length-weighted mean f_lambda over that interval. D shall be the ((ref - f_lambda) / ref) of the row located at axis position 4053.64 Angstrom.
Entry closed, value 0.00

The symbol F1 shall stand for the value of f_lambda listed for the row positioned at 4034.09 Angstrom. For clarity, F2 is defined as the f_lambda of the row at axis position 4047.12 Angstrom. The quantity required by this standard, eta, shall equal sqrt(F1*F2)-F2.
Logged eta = -2.0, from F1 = 16.3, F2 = 20.1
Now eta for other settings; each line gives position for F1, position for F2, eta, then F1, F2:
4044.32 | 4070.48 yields -1.0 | 17.5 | 19.5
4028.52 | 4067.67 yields 0.5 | 20.6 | 19.5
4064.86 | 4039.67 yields 1.3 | 19.5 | 16.9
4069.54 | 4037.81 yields -0.2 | 19.7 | 20.1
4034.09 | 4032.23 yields -1.5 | 16.3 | 19.1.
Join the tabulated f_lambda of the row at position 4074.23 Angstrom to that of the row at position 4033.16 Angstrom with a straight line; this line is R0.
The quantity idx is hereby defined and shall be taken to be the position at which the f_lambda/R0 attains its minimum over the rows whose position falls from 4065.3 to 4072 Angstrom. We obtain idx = 4065.80 Angstrom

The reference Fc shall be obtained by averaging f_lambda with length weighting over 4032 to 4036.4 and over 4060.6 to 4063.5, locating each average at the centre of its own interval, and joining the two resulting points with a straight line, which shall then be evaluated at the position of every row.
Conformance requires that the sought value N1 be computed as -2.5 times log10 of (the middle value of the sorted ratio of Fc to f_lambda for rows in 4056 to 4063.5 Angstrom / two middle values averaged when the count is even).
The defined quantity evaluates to -0.017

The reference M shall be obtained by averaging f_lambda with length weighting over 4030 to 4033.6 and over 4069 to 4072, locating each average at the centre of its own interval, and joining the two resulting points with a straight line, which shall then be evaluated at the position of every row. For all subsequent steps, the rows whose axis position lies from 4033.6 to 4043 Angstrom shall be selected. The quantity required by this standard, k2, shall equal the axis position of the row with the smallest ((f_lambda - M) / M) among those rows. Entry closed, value 4034.09 Angstrom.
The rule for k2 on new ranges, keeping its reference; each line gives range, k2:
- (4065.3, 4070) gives 4065.80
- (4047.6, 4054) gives 4052.71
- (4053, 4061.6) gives 4053.64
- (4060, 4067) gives 4065.80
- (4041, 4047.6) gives 4045.25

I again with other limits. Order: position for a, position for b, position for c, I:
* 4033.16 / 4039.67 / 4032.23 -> -51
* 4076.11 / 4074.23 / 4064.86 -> -48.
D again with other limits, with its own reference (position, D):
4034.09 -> 0.09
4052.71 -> 0.02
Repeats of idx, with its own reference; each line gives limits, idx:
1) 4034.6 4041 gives 4040.60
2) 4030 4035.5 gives 4034.09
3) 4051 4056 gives 4052.71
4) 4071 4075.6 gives 4075.17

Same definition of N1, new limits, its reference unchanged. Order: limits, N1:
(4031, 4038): 0.034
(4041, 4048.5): -0.061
